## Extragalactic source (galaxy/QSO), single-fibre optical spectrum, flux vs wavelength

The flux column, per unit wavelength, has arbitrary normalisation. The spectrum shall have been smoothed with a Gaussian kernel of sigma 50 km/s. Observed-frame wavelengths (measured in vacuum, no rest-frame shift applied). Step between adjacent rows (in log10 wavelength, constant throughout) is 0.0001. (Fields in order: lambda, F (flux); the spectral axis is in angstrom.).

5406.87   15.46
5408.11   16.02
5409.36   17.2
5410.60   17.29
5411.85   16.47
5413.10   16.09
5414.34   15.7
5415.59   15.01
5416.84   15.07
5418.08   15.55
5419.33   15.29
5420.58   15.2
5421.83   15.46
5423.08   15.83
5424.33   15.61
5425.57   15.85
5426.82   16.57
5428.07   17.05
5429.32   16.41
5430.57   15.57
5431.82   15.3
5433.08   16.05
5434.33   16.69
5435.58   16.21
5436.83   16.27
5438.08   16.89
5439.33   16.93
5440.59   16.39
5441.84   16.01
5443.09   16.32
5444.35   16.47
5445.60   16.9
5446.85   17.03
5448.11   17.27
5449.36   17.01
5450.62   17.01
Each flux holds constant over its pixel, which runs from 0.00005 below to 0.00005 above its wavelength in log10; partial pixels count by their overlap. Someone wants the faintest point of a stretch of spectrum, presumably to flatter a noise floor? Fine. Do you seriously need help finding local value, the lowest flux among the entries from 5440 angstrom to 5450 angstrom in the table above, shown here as 16.01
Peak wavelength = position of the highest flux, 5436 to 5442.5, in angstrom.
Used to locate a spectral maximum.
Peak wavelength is 5439.33 angstrom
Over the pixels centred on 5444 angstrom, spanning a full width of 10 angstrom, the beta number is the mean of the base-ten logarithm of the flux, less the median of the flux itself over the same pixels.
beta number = -15.5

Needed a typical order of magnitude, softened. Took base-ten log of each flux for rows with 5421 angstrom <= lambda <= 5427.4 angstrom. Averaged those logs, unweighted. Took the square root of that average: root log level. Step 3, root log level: 1.10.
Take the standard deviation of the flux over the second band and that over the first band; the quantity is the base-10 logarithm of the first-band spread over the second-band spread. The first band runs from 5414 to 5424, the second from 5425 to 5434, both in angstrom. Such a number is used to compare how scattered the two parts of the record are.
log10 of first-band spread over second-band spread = -0.31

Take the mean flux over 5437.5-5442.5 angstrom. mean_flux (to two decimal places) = 16.55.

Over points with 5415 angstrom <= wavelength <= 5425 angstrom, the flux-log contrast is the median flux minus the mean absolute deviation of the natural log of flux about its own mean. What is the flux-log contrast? 15.4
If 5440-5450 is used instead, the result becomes 16.7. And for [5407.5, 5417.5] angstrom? 16.0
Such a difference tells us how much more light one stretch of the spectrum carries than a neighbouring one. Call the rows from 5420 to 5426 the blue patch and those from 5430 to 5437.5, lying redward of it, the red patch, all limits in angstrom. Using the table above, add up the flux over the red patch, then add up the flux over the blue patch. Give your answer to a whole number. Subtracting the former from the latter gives -18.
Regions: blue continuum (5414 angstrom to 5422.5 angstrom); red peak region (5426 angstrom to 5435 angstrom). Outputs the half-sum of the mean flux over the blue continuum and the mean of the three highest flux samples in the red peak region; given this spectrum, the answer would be 16.0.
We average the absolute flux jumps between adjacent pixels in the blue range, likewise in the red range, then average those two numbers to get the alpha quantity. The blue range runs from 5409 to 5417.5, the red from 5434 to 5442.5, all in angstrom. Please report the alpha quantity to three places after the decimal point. 0.379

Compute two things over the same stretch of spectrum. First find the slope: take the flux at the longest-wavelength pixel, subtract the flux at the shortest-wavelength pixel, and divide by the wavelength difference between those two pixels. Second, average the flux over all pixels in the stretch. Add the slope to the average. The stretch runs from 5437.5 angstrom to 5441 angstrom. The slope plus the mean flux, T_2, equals 16.5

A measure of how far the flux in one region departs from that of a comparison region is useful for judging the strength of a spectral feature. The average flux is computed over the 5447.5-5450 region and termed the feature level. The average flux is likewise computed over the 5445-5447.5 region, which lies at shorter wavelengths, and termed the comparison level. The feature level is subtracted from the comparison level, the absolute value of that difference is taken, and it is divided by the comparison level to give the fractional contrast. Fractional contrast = 0.01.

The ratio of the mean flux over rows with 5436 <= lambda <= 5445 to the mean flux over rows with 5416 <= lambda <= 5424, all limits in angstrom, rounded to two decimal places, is 1.07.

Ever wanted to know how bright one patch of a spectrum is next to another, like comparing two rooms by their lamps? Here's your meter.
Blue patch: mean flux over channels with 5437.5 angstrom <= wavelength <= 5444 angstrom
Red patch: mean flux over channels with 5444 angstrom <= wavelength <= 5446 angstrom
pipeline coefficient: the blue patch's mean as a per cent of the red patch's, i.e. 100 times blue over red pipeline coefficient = 99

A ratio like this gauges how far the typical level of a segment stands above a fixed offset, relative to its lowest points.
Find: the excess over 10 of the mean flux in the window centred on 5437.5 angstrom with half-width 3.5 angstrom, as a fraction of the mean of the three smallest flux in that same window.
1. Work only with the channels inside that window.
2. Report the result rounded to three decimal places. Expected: 0.403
